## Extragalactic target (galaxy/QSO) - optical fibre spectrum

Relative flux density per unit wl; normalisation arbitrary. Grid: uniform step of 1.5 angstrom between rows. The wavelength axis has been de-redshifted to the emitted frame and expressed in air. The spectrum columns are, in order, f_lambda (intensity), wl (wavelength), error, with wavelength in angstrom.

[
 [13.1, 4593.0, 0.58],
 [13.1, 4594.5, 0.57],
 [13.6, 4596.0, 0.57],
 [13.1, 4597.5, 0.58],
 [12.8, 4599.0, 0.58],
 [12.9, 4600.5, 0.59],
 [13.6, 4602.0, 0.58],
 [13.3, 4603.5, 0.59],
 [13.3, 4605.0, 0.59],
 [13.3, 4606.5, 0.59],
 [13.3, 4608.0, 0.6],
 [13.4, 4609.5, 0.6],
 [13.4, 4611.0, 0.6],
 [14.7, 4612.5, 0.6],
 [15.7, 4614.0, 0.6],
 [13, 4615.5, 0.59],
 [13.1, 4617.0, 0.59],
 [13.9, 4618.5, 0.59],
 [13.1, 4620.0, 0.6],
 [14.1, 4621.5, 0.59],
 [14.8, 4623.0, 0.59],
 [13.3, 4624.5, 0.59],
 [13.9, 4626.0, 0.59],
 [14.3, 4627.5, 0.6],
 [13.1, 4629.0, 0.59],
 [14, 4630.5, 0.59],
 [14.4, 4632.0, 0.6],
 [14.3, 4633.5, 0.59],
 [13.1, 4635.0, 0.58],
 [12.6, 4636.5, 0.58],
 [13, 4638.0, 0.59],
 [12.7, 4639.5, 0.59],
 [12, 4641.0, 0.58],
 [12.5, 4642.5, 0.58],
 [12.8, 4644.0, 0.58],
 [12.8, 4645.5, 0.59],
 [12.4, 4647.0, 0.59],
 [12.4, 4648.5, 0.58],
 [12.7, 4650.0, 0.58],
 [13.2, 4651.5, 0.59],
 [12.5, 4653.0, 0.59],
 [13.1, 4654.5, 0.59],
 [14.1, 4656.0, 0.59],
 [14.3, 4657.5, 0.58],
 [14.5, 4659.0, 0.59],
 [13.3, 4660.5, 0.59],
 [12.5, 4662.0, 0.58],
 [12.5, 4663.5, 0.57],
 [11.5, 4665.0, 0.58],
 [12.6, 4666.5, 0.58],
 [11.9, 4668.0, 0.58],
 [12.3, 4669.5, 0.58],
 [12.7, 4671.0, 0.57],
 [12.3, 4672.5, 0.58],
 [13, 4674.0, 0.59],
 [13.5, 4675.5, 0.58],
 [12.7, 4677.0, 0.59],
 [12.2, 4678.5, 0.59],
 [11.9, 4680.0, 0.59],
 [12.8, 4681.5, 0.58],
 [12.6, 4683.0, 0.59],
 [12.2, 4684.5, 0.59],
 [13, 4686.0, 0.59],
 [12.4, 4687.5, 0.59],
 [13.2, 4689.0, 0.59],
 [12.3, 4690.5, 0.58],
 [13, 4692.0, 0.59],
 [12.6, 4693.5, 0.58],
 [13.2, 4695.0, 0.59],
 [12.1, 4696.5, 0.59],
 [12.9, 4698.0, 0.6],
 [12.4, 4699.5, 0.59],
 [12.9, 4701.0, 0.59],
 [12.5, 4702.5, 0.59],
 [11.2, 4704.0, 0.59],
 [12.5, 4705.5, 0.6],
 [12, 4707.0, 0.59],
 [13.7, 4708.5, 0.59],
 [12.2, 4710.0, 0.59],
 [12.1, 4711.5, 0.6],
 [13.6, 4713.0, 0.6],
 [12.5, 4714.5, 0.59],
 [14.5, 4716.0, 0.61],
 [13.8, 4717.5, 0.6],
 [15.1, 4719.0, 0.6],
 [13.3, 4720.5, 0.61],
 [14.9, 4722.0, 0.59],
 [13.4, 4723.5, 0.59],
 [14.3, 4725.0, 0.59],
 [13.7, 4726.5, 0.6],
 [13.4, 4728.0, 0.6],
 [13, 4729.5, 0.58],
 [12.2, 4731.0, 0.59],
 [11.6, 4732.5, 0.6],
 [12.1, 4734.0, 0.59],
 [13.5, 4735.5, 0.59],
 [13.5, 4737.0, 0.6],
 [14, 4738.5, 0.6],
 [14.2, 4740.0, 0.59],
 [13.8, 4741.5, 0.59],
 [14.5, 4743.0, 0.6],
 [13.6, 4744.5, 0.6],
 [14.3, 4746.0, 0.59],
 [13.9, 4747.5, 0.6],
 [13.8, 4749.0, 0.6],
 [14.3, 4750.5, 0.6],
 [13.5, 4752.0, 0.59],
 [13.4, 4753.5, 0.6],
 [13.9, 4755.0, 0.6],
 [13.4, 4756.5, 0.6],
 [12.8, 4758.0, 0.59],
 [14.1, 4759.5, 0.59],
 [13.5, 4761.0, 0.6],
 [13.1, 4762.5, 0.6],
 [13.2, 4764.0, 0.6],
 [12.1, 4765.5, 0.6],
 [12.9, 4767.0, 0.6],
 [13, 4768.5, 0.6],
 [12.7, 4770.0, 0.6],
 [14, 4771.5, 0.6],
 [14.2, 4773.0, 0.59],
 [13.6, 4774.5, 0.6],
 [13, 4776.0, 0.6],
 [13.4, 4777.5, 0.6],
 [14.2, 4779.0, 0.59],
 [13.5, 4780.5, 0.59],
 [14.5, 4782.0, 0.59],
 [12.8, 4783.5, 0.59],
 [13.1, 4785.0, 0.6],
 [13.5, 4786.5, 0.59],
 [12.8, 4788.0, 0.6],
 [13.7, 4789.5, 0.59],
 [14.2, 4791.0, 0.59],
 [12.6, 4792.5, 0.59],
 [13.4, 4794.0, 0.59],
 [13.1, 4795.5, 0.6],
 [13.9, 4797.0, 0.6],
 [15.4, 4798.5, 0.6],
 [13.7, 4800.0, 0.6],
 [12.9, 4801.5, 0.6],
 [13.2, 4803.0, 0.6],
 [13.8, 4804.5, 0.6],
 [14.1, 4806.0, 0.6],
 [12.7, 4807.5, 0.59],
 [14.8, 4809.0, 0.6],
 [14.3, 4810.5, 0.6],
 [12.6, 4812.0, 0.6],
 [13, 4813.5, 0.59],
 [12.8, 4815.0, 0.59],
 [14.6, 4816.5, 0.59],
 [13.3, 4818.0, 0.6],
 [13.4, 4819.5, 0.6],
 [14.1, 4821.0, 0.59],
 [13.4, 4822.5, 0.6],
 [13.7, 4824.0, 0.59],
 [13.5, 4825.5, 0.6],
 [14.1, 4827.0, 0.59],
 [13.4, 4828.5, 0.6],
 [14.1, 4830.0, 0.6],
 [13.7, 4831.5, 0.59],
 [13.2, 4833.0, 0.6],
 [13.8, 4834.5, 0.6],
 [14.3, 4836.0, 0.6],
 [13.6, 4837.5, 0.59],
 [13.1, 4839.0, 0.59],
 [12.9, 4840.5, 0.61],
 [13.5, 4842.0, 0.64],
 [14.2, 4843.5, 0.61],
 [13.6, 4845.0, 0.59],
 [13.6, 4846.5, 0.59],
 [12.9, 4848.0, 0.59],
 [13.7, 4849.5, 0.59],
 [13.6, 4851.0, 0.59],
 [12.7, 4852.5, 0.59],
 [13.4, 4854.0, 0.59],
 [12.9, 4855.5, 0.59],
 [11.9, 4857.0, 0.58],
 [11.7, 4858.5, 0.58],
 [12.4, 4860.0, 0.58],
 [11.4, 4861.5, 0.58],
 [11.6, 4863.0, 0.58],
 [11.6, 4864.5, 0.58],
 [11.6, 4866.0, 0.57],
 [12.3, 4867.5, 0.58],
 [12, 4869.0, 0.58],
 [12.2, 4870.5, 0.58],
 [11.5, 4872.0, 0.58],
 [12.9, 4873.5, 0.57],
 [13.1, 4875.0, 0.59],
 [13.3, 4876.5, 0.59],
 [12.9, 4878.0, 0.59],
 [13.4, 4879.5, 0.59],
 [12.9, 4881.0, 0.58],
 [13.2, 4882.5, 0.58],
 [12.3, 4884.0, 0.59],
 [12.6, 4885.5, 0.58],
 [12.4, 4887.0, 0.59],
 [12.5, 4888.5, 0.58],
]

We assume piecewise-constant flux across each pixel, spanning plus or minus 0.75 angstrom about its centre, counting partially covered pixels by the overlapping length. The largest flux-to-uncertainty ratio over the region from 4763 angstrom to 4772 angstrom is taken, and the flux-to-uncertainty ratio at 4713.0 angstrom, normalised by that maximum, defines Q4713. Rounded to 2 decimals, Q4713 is 0.97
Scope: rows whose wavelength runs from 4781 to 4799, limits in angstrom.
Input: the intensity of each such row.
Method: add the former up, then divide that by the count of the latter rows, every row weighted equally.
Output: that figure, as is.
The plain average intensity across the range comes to 13.6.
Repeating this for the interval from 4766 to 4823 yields 13.5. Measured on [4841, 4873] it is 12.6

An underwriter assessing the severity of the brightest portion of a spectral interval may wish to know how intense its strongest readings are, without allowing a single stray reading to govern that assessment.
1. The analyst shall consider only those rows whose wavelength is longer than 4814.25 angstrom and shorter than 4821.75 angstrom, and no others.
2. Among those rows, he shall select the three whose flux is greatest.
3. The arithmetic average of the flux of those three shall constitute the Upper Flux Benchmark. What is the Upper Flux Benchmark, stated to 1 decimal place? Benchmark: 14.0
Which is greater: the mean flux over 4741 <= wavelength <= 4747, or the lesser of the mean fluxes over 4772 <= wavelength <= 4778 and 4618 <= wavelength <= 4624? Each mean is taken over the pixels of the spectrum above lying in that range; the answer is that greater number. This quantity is 14.05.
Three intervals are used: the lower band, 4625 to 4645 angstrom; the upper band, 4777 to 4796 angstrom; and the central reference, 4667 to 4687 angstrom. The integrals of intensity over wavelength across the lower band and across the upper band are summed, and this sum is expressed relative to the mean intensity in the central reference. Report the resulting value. 42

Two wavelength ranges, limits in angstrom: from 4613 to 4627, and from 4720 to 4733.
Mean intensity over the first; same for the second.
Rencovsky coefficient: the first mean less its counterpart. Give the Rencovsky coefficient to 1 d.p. 0.6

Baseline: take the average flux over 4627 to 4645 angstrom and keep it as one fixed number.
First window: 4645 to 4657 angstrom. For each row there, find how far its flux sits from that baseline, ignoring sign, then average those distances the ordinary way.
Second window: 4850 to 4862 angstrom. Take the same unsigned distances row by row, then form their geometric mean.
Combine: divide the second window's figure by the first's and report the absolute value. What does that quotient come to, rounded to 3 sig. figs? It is 1.19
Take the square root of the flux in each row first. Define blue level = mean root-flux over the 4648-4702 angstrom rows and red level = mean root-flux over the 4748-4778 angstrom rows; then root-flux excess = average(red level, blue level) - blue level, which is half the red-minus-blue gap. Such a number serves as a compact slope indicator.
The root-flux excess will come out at 0.044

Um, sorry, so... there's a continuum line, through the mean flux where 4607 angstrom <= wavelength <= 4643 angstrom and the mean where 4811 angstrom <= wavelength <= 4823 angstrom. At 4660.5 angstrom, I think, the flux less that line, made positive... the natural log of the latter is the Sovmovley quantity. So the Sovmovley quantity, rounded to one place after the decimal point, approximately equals -1.4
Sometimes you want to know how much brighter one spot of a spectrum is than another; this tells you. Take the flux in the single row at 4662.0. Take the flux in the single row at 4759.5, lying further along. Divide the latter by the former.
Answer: 1.13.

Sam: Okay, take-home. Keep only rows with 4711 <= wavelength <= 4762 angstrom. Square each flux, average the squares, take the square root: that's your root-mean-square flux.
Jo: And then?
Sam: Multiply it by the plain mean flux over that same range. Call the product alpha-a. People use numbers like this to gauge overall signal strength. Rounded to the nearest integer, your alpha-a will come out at 185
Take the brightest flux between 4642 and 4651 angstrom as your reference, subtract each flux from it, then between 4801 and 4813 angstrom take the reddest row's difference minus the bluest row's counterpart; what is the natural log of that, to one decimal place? -1.2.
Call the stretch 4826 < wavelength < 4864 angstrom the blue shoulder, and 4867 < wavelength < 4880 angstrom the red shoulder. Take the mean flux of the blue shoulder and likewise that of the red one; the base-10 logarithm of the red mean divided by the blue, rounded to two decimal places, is -0.02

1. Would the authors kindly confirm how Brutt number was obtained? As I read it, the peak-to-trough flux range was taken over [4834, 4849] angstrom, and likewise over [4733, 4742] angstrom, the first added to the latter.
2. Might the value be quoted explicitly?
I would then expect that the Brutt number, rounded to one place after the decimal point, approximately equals 3.5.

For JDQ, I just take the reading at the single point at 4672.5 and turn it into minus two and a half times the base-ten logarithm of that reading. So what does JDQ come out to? -2.72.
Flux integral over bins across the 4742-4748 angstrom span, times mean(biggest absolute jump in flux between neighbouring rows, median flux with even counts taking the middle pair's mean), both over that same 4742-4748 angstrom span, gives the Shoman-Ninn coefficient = 633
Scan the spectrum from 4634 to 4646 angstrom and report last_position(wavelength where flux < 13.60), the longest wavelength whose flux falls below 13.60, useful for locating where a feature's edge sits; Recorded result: 4645.5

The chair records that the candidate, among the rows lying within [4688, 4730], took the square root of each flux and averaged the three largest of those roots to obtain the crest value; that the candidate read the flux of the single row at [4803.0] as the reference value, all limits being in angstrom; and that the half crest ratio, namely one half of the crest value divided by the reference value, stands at 0.146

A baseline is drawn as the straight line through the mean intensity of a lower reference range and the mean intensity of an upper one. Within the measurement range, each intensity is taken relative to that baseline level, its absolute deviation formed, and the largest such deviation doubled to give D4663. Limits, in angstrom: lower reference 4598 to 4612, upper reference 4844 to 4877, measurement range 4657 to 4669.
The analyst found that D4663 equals 3.2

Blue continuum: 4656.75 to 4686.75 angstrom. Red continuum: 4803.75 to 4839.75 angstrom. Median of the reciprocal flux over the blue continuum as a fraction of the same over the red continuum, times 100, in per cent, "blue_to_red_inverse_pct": 108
